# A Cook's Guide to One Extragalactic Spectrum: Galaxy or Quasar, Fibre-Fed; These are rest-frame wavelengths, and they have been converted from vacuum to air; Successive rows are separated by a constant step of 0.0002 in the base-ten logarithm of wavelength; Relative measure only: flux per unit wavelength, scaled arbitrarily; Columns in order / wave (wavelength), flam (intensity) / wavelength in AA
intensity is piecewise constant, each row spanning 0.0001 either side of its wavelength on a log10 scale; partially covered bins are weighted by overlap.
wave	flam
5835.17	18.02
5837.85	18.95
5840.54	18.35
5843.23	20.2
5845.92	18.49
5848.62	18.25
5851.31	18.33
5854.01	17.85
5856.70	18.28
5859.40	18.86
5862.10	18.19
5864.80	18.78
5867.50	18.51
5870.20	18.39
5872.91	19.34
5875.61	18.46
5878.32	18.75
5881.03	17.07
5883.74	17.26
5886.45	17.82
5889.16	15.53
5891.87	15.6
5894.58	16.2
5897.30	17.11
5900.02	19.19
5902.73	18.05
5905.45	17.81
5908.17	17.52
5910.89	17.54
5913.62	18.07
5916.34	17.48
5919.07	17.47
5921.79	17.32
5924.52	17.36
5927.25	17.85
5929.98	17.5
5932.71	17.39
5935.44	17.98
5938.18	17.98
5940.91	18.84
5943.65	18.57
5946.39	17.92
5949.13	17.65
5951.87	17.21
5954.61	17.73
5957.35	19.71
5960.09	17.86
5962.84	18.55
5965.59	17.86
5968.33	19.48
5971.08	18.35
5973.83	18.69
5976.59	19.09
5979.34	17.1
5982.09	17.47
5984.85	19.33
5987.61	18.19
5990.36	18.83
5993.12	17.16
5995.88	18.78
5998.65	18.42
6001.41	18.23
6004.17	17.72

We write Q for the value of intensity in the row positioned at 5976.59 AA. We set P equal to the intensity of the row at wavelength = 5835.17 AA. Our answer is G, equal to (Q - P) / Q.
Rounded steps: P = 18.02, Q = 19.09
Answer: 0.056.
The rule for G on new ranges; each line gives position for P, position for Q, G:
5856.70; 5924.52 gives -0.053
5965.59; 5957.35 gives 0.094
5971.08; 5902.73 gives -0.017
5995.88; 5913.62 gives -0.039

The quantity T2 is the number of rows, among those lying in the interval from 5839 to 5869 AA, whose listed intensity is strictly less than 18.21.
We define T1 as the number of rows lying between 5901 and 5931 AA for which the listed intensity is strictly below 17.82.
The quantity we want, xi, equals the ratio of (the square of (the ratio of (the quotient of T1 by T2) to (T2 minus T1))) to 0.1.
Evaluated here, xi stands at 4.4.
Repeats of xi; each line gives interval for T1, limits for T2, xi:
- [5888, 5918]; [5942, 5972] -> 4.4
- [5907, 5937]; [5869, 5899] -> 13.1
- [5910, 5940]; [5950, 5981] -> 4.9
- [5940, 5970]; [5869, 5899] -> 0.1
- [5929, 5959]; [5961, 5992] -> 15.6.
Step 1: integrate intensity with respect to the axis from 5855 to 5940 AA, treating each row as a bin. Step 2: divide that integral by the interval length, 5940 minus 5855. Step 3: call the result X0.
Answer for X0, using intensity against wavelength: 17.8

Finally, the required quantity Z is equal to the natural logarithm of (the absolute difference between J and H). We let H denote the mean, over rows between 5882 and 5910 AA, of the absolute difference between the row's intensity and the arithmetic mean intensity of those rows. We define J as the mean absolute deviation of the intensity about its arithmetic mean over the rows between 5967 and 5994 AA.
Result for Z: -1.8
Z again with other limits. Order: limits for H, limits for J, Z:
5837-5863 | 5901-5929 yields -1.5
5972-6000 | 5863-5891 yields -1.6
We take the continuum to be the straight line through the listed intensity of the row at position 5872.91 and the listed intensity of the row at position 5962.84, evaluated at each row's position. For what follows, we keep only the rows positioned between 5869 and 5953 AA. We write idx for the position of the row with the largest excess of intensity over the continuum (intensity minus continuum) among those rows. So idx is 5940.91 AA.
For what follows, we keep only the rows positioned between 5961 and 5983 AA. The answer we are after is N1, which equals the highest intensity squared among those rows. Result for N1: 379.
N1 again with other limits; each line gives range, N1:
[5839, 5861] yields 408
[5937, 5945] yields 355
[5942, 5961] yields 388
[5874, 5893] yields 352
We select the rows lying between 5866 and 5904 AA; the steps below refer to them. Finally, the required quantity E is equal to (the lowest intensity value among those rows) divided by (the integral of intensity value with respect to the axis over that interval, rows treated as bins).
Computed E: 0.0231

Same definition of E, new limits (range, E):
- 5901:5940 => 0.0251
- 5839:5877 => 0.0253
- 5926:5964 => 0.0251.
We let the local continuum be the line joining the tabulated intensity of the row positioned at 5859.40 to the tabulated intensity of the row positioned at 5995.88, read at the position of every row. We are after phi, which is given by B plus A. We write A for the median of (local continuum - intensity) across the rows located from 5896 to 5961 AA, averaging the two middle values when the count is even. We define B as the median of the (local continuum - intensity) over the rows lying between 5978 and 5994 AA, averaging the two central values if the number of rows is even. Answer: 2.0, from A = 1.0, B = 1.0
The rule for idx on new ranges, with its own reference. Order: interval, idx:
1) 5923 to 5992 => 5957.35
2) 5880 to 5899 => 5886.45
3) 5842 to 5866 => 5843.23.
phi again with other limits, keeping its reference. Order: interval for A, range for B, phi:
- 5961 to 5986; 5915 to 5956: 1.4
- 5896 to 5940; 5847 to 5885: 1.8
